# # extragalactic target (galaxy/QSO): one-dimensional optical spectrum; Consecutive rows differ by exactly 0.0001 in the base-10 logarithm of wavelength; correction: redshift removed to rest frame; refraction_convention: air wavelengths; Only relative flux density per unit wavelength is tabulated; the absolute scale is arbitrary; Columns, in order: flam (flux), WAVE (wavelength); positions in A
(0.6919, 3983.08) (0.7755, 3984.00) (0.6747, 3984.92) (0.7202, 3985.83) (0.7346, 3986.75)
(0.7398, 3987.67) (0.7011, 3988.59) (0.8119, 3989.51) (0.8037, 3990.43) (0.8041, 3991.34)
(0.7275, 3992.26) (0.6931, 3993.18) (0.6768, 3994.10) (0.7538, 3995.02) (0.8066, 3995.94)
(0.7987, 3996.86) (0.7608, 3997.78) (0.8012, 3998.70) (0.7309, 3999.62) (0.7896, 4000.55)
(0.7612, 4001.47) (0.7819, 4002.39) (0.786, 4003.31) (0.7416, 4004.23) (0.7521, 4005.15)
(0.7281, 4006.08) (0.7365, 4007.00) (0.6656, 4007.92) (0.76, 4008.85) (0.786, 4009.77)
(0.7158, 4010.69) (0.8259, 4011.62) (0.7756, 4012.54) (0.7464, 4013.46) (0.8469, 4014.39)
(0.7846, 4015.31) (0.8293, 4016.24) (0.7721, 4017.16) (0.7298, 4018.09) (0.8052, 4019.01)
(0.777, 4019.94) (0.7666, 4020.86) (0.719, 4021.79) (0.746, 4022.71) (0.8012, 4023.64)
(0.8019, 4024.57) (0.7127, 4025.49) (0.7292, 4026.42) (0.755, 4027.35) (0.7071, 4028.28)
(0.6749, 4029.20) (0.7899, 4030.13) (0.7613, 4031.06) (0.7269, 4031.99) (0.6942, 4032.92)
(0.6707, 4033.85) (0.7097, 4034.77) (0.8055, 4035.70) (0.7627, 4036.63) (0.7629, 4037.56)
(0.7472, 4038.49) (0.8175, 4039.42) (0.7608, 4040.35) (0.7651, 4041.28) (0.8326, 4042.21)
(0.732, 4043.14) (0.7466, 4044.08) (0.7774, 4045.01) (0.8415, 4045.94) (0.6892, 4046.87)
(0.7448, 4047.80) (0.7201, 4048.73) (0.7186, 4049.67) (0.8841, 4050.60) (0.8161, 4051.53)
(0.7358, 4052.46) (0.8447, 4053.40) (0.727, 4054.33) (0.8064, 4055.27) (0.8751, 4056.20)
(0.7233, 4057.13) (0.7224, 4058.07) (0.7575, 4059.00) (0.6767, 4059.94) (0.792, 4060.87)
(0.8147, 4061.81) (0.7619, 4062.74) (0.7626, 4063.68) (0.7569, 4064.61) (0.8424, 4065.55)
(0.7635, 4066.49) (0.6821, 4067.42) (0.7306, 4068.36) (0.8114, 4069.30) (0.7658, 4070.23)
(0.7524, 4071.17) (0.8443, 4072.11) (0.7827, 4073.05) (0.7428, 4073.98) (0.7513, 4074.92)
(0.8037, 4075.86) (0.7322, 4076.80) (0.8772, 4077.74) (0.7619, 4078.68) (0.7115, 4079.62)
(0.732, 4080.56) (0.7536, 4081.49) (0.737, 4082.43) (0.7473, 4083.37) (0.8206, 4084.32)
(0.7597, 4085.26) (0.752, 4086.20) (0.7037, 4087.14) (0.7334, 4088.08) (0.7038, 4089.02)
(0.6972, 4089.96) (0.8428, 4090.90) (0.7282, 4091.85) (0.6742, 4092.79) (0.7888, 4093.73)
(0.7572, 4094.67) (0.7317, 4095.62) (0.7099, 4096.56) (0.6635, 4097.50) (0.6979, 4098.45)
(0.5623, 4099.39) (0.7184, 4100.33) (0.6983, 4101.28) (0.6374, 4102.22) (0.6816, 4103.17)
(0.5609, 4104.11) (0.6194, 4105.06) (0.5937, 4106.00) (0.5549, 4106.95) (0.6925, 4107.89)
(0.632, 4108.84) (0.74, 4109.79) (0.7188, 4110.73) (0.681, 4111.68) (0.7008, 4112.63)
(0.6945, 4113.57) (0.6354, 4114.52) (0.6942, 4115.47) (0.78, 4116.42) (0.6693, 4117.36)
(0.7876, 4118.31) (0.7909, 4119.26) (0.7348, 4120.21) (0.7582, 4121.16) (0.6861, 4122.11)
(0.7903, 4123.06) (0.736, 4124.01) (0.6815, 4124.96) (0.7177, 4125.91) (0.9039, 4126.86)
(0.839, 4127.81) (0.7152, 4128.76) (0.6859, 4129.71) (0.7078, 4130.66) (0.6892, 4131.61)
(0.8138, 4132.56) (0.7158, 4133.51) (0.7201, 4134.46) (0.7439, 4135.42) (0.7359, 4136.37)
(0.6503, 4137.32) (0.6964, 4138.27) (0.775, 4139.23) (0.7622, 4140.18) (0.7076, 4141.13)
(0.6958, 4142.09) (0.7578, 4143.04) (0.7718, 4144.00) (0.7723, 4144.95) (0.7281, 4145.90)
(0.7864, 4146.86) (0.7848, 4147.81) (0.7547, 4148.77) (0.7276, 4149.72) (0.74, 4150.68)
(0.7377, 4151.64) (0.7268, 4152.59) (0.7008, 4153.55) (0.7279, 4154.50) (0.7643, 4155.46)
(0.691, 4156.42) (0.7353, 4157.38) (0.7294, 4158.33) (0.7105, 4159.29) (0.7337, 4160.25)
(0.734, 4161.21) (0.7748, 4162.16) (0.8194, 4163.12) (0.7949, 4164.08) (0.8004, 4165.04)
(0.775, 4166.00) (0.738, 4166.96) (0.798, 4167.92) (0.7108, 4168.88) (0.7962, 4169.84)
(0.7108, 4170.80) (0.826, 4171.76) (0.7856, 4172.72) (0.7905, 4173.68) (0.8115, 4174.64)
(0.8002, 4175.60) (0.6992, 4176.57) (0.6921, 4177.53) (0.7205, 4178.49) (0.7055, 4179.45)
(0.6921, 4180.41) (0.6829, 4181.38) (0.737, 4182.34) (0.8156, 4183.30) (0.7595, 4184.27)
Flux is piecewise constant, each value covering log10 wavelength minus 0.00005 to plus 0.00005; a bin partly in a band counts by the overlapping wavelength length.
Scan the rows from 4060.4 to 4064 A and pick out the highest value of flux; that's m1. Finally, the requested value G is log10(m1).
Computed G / -0.09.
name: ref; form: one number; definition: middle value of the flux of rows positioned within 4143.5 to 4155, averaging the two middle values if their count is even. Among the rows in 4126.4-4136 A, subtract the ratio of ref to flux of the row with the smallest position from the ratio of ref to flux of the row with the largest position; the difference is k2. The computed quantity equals 0.18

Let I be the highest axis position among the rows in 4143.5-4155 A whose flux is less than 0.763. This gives 4154.50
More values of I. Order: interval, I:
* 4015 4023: 4022.71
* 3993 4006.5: 4006.08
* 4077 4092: 4091.85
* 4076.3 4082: 4081.49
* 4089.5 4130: 4129.71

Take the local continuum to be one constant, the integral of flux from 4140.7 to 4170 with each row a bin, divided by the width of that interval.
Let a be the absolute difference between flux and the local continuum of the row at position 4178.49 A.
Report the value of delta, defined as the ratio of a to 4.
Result 0.007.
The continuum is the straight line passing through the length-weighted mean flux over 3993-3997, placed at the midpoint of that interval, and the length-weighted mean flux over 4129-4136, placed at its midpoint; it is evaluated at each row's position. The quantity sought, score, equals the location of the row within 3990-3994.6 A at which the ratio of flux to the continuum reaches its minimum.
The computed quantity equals 3994.10 A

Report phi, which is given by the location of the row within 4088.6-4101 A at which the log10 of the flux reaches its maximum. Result 4090.90 A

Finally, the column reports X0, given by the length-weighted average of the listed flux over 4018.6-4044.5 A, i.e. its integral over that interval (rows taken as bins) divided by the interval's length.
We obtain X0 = 0.753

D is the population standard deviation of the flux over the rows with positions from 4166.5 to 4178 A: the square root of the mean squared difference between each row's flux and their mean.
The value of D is 0.0470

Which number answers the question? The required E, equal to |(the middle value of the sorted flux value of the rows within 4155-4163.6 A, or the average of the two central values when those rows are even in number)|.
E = 0.734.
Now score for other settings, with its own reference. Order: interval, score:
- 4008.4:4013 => 4010.69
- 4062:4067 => 4064.61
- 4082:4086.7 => 4082.43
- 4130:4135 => 4131.61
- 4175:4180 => 4177.53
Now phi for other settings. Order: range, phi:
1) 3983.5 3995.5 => 3989.51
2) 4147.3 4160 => 4147.81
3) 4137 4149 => 4146.86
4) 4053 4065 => 4056.20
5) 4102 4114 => 4109.79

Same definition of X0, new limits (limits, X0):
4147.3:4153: 0.746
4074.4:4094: 0.752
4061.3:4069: 0.765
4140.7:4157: 0.739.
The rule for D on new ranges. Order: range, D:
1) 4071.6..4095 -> 0.0485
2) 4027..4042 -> 0.0423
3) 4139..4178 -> 0.0379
